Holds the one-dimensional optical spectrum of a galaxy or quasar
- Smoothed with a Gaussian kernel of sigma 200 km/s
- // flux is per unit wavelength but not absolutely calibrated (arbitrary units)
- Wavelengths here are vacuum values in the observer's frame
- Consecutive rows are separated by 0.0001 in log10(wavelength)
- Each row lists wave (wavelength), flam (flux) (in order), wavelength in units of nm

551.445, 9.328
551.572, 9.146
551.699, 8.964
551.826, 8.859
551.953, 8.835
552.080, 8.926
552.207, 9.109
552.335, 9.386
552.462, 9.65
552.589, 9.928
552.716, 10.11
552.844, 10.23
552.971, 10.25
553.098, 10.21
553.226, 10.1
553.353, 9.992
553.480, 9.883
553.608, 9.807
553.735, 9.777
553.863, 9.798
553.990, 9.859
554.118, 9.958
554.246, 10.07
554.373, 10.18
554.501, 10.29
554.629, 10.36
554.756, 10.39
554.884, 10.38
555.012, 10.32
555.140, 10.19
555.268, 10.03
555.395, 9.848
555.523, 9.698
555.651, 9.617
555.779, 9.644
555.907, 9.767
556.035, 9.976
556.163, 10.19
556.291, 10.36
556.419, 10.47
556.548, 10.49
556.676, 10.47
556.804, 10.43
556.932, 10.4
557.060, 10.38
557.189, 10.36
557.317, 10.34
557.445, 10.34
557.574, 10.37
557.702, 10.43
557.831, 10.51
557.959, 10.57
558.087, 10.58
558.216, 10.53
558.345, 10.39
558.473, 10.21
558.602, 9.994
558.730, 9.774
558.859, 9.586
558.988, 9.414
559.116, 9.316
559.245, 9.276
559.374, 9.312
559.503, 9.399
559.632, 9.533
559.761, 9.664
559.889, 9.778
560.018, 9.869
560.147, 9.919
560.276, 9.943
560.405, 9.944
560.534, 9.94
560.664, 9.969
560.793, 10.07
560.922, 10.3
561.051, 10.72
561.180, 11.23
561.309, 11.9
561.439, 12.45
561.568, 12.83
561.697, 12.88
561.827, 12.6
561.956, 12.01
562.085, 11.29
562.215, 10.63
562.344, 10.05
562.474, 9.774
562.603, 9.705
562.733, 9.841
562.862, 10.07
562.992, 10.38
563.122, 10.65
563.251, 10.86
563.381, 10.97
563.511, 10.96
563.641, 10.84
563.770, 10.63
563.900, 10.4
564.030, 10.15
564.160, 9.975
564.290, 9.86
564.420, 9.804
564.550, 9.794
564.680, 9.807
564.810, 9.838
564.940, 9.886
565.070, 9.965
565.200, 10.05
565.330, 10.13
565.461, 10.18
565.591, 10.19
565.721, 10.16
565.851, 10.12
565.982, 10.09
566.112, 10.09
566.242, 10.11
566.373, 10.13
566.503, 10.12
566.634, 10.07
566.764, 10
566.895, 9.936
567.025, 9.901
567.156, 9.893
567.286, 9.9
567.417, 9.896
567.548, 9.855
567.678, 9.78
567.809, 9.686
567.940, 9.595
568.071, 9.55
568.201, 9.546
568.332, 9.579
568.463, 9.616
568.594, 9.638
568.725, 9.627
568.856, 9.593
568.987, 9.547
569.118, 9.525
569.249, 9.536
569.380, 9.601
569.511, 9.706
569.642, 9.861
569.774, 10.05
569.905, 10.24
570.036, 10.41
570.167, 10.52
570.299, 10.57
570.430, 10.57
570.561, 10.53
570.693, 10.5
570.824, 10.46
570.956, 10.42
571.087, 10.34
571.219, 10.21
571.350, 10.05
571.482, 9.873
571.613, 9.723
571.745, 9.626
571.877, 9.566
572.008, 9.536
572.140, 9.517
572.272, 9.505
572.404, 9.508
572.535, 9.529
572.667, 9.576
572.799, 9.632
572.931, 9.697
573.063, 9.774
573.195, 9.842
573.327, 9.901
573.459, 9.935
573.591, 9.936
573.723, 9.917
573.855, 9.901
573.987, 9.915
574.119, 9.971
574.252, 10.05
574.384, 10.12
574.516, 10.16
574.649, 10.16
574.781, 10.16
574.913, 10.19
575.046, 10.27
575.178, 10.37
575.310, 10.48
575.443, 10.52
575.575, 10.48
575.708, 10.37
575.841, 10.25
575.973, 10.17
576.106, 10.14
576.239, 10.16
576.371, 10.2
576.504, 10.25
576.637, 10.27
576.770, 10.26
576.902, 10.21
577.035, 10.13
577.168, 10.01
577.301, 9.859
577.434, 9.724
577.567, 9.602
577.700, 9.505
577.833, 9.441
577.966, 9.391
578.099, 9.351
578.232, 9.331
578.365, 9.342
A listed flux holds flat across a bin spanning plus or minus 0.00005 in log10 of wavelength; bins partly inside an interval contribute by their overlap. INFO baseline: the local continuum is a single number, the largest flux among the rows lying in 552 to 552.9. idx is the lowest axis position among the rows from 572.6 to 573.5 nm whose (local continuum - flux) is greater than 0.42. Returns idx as 572.667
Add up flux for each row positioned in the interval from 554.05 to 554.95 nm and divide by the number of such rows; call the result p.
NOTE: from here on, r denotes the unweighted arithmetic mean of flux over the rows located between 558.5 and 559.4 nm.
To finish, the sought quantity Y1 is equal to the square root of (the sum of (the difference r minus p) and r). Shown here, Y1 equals 2.97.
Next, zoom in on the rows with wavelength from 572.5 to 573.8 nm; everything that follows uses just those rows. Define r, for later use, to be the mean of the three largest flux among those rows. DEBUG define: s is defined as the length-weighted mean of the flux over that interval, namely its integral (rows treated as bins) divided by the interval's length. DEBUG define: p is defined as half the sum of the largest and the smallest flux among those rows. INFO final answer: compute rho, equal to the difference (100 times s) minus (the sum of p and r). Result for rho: 958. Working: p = 9.7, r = 9.9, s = 9.8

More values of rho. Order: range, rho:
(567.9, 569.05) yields 940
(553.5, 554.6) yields 977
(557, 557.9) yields 1018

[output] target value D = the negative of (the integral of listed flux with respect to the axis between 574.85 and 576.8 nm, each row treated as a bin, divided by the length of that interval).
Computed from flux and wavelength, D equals -10.3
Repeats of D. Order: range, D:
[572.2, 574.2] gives -9.8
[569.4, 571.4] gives -10.3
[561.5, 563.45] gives -11.0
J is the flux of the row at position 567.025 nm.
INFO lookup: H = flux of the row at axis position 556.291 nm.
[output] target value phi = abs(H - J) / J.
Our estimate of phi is 0.05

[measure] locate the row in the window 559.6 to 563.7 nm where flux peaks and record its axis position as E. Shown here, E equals 561.697 nm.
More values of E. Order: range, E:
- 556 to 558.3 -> 558.087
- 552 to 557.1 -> 556.548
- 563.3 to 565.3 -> 563.381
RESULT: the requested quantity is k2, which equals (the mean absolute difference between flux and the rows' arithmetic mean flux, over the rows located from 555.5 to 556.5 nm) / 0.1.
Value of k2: 2.8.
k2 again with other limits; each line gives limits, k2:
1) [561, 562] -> 6.1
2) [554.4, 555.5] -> 1.5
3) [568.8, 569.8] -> 1.5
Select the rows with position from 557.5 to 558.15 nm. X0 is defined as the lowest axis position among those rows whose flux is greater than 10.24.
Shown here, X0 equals 557.574 nm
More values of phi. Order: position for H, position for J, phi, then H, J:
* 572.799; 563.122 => 0.10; 9.632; 10.65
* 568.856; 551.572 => 0.05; 9.593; 9.146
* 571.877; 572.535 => 0.00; 9.566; 9.529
